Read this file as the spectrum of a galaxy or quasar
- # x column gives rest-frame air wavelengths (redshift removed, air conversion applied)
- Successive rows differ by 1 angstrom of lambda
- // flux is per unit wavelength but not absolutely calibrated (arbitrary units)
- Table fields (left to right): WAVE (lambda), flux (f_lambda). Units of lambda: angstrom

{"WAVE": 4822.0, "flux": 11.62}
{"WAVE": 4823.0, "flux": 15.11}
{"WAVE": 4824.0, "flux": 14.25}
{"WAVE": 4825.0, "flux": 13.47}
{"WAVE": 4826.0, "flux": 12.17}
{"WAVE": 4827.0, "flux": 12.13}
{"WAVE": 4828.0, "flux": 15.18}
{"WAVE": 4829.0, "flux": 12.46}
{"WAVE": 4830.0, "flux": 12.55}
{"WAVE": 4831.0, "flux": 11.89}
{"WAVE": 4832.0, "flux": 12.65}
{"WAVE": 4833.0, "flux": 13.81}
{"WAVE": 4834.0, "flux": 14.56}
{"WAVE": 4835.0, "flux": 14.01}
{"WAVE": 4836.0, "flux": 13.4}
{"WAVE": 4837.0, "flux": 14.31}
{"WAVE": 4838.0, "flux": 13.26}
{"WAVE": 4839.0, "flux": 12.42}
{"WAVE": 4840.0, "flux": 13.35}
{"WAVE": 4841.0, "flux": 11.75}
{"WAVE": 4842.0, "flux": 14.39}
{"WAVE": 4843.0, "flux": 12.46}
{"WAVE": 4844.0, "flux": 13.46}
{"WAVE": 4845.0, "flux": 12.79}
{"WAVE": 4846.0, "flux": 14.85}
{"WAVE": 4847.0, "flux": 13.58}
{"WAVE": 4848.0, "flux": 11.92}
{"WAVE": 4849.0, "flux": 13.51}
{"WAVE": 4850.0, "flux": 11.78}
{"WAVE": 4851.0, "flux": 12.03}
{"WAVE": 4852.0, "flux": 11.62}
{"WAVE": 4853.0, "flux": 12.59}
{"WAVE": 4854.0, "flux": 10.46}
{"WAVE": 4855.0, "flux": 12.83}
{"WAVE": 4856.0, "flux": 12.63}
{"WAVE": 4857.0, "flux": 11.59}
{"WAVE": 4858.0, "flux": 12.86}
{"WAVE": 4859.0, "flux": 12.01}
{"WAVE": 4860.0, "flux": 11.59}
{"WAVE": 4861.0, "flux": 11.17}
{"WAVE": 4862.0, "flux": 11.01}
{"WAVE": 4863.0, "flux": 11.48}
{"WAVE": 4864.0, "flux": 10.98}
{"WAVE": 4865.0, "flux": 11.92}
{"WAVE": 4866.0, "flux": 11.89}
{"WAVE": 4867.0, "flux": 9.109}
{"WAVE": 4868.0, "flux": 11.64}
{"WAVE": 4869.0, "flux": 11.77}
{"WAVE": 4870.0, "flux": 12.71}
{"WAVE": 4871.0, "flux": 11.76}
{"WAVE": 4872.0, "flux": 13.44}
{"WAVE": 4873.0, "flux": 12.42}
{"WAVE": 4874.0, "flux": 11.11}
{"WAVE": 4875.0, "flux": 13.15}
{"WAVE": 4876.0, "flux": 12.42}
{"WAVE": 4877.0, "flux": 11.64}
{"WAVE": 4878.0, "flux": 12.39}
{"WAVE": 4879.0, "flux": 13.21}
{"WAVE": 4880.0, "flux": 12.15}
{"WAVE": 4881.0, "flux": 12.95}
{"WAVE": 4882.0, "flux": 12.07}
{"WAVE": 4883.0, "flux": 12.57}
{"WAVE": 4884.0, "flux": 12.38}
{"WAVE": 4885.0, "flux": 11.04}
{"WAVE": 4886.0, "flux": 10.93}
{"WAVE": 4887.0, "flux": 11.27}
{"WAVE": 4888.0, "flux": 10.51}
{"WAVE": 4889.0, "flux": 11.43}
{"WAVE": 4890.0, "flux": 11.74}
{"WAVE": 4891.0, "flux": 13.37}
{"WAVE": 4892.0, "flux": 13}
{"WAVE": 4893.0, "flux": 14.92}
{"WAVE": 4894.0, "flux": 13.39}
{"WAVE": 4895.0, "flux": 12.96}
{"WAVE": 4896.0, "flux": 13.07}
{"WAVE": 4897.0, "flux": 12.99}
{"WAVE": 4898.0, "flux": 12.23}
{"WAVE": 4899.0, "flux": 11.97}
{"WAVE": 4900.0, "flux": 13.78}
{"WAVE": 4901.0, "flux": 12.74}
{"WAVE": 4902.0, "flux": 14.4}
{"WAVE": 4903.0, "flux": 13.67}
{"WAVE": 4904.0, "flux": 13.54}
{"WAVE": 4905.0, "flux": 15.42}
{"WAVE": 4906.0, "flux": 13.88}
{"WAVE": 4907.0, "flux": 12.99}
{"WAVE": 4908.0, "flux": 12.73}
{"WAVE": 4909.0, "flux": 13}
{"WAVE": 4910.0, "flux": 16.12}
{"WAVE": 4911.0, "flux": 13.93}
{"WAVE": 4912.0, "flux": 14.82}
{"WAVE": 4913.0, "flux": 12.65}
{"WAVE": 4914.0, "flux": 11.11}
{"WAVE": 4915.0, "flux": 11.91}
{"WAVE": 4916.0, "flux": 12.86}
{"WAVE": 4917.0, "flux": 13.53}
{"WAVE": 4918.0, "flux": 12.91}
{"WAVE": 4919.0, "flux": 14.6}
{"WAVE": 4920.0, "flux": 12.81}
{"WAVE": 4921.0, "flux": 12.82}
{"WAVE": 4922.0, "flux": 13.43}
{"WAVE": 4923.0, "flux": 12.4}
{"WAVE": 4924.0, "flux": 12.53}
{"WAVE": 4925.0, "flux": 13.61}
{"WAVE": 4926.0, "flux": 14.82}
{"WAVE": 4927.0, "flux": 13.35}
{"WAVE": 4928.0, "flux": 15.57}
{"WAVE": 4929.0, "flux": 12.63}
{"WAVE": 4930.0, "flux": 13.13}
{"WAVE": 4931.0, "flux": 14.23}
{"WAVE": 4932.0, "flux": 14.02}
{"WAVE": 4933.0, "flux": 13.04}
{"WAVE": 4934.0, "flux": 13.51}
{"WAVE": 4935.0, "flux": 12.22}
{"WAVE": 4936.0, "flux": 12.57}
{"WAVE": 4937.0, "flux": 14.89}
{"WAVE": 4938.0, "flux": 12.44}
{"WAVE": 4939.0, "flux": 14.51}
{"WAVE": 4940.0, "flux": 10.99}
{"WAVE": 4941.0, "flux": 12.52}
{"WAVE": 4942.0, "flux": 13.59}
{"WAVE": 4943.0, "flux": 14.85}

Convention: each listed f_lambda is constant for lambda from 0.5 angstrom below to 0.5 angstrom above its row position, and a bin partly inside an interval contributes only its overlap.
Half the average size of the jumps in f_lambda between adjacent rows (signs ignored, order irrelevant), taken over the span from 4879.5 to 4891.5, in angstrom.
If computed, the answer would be 0.35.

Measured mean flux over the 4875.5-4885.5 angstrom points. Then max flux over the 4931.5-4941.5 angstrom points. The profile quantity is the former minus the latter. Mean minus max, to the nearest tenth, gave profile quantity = -2.6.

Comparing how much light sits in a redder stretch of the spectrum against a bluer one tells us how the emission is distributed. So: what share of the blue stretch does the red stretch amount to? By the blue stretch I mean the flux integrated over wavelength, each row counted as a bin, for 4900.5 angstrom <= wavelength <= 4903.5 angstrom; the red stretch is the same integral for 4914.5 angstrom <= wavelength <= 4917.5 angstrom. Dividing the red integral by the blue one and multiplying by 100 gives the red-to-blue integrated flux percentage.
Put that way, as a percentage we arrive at 94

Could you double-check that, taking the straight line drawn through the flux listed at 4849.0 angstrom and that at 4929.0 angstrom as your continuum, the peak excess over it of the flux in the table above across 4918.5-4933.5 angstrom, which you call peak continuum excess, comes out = 2.9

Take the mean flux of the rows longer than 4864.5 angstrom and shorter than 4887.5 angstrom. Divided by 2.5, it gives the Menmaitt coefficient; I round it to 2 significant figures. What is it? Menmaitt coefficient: 4.8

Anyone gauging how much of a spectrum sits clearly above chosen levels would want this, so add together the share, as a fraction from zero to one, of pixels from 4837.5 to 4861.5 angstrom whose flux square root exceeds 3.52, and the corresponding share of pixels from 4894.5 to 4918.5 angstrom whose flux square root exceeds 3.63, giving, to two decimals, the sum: 1.00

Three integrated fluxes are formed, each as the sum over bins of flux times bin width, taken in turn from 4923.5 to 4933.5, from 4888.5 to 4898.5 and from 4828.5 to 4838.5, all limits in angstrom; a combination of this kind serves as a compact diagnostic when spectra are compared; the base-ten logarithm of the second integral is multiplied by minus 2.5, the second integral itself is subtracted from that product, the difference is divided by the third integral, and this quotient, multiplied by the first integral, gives -138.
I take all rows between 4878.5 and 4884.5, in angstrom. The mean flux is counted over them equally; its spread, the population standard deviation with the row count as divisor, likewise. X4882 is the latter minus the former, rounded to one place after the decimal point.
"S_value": -12.1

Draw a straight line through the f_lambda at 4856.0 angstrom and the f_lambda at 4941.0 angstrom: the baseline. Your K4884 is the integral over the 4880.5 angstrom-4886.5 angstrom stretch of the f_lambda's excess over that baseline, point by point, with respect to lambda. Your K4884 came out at -4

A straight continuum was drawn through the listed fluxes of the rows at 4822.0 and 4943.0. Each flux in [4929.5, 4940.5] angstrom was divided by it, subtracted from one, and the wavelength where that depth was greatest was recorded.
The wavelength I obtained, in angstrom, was 4940.0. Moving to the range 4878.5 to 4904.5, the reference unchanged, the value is 4888.0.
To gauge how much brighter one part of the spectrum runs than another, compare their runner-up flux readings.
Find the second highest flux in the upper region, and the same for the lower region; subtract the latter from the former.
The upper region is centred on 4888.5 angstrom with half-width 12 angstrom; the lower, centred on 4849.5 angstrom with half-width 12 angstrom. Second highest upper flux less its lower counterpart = -1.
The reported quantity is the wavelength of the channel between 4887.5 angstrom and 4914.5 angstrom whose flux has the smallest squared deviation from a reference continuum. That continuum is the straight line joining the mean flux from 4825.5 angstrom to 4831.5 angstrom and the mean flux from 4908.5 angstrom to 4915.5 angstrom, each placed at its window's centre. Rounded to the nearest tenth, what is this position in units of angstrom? 4894.0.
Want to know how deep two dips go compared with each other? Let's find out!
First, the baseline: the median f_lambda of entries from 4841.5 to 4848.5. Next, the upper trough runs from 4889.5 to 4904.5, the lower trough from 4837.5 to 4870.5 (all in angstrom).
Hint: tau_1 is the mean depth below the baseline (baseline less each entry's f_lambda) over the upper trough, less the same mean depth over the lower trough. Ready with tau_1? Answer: -1.0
